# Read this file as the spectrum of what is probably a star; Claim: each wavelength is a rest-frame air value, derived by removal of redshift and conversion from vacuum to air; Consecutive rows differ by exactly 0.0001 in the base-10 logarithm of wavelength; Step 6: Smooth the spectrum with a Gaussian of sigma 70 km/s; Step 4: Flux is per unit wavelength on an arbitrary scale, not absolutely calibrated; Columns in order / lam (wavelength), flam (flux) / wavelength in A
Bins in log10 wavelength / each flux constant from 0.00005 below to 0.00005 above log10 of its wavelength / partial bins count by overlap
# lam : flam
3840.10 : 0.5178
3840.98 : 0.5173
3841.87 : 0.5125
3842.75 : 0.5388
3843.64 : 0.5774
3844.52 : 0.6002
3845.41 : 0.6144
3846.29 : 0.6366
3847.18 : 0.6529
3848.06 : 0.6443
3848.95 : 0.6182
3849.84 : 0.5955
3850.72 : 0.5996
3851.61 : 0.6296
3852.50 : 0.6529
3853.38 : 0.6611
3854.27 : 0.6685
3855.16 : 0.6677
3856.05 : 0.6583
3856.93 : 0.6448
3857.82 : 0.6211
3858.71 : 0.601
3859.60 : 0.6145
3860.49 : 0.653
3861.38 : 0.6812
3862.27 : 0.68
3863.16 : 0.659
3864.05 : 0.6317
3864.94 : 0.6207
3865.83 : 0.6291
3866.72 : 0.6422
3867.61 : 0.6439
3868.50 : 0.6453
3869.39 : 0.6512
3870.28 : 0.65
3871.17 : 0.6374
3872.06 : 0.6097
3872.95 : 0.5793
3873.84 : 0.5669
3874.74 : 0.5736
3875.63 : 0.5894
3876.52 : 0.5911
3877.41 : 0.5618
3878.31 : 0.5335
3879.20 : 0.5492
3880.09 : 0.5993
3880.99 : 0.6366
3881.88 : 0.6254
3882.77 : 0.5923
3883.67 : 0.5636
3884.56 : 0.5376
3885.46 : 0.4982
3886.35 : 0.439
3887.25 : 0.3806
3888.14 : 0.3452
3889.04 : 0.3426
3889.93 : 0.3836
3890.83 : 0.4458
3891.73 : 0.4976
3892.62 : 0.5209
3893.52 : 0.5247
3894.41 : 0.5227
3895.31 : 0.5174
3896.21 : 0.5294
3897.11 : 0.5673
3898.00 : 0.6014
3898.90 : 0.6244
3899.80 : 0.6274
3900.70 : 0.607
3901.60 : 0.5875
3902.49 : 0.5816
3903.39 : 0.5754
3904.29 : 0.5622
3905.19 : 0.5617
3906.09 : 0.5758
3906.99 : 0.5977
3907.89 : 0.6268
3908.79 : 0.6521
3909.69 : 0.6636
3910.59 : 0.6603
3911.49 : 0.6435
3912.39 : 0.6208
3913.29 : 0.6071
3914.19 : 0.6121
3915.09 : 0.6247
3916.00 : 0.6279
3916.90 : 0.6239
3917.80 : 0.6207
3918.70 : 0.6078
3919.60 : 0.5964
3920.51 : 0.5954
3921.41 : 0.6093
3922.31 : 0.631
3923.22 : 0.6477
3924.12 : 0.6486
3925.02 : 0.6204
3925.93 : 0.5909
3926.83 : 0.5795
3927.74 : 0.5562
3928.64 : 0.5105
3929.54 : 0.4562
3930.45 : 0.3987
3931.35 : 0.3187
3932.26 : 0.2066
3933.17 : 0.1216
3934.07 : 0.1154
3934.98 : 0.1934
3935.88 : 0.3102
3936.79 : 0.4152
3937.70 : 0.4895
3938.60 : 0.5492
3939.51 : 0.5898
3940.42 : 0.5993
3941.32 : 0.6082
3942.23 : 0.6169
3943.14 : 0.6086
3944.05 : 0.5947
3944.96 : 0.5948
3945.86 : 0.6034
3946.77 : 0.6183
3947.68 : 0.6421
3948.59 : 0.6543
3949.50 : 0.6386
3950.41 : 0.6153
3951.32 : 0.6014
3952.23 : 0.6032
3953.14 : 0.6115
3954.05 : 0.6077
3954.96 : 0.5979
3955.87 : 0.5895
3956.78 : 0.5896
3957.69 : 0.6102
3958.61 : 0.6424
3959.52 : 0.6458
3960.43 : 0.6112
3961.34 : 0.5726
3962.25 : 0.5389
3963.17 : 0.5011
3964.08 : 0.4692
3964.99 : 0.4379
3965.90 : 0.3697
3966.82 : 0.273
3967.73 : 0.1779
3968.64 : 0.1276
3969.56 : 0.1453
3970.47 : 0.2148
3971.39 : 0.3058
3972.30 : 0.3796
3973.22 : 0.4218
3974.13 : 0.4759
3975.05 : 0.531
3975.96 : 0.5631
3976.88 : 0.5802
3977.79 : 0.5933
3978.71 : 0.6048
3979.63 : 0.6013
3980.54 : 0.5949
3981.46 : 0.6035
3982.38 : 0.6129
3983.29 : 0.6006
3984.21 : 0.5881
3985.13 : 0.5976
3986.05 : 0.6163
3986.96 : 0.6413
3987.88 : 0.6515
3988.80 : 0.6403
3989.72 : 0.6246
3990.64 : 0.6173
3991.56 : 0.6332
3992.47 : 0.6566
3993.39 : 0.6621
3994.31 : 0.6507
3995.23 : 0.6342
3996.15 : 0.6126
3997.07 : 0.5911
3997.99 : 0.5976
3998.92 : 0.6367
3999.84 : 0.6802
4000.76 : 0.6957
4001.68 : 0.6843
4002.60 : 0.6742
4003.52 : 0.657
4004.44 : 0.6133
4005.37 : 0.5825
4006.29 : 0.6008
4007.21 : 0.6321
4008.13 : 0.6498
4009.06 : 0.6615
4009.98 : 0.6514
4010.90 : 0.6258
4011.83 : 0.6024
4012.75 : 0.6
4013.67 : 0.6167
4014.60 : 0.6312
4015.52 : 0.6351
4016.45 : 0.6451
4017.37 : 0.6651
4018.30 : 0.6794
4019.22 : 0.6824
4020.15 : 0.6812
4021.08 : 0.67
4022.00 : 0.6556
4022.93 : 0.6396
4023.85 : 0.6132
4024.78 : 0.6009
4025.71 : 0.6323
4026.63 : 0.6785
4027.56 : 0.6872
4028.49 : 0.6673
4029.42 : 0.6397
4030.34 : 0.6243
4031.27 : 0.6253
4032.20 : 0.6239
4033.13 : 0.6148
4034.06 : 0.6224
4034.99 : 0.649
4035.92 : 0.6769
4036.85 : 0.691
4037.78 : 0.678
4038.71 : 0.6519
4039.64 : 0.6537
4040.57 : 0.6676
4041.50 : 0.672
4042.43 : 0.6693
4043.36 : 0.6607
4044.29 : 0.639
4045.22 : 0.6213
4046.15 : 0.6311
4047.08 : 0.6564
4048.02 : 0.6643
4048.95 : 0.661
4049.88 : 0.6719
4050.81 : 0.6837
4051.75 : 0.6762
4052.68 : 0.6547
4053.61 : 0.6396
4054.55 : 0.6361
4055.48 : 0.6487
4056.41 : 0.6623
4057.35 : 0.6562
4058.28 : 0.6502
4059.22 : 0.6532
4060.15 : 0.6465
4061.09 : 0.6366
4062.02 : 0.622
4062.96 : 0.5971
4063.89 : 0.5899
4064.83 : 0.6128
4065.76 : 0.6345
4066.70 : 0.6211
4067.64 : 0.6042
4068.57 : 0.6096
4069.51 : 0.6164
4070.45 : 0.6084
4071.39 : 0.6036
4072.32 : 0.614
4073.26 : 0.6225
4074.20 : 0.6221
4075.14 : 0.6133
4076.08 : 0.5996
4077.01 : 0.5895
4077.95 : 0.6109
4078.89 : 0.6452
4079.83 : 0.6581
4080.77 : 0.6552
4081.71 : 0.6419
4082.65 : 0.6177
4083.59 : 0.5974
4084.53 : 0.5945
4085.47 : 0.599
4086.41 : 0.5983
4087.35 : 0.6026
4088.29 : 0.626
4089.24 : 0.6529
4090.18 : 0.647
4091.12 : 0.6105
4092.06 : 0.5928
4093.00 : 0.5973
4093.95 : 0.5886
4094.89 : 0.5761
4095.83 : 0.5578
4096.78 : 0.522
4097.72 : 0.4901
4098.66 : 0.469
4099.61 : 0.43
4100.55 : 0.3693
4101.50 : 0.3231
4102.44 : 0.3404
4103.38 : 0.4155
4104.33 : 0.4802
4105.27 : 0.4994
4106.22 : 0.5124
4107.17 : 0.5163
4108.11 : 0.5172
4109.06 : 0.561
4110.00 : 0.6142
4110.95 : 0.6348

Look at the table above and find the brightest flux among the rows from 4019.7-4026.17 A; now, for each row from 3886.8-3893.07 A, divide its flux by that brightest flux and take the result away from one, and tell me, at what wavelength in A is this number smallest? 3892.62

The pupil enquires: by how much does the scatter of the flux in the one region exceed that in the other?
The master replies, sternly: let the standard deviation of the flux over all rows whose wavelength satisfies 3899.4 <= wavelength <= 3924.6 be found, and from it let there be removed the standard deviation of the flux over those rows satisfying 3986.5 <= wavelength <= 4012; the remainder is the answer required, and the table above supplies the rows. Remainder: -0.001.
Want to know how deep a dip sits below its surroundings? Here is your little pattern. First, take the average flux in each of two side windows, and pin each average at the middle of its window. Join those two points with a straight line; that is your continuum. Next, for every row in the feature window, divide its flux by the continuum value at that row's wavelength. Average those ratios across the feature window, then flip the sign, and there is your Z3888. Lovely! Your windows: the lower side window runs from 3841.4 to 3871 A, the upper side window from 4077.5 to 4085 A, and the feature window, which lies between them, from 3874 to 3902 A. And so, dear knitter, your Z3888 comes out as -0.85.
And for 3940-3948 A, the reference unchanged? -0.97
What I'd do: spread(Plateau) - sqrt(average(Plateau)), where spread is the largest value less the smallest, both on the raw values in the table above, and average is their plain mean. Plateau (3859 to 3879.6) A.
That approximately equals -0.64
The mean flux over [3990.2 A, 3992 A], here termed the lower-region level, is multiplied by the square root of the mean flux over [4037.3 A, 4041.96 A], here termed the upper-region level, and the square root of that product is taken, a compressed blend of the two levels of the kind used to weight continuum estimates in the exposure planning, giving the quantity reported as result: 0.714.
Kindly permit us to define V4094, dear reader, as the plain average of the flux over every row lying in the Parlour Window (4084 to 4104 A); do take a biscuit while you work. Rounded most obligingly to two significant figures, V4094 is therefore 0.53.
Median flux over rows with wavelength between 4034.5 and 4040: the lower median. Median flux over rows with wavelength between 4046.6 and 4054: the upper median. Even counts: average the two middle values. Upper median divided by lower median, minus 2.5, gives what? -1.50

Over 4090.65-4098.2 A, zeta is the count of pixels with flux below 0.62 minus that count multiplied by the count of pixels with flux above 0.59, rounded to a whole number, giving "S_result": -16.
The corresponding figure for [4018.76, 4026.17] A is -14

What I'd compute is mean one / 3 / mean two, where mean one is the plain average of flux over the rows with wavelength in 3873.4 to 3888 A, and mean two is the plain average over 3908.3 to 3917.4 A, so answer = 0.29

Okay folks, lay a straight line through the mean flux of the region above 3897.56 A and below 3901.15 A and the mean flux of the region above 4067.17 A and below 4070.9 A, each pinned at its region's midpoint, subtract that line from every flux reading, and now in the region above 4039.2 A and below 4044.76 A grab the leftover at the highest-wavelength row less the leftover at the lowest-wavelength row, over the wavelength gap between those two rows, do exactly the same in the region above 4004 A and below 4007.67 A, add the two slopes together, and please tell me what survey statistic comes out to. 0.004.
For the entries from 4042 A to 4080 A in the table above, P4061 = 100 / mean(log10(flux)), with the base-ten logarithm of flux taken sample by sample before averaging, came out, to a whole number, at -505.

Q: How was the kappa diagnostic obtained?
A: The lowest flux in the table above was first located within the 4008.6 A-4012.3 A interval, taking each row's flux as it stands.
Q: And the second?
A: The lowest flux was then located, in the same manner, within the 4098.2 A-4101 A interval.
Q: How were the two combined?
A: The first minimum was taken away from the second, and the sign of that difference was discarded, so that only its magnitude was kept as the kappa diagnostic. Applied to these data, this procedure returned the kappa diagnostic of 0.23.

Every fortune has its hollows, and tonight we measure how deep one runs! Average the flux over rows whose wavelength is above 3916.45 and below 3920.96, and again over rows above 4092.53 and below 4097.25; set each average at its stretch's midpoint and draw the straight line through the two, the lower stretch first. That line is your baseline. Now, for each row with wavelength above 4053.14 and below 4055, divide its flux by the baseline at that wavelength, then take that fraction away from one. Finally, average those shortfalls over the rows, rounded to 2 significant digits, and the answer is -0.10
